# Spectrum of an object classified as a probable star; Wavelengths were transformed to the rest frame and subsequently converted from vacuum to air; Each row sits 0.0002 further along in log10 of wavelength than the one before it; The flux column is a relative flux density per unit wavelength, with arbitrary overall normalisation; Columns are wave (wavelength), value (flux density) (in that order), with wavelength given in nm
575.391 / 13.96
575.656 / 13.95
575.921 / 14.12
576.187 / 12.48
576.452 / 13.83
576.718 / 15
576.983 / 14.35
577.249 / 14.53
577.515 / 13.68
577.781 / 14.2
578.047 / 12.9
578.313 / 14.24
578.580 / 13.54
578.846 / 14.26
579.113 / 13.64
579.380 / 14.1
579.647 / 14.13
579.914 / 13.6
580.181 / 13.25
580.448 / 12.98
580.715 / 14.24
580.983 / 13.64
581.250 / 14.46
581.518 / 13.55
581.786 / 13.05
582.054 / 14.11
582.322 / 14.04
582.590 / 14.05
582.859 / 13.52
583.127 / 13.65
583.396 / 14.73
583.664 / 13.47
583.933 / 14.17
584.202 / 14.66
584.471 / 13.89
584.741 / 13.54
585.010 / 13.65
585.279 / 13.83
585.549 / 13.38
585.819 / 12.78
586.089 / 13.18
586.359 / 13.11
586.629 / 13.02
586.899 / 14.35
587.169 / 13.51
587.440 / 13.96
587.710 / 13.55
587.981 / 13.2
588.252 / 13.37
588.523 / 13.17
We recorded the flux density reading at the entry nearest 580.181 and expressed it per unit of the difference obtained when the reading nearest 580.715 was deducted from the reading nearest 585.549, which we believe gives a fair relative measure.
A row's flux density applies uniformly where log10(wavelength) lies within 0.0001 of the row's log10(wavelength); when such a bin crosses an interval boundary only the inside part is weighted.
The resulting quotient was -15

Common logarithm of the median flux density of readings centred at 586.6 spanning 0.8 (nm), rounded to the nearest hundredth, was 1.12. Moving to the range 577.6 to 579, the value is 1.15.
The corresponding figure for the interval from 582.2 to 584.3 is 1.15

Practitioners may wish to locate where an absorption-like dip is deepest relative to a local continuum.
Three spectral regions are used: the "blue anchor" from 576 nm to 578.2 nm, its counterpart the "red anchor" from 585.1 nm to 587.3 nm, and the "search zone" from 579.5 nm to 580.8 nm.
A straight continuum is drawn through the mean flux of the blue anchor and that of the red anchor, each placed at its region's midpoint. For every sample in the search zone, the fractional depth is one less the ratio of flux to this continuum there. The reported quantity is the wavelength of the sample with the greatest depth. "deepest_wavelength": 580.448 nm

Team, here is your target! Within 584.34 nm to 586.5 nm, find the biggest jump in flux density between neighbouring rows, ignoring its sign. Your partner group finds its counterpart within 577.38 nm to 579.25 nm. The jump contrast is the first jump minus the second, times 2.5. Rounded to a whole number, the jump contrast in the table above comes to -2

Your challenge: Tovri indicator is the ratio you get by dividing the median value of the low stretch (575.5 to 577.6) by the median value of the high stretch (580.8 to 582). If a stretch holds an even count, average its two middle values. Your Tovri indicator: 1.03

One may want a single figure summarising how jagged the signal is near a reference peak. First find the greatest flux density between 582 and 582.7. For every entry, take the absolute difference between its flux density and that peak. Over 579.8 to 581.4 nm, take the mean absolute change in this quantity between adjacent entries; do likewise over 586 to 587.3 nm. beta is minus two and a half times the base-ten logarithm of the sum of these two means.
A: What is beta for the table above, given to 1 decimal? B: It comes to 0.3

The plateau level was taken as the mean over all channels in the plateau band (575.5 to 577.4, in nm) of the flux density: 14.0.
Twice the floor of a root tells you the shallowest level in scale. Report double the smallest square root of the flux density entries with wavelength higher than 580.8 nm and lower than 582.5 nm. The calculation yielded 7.22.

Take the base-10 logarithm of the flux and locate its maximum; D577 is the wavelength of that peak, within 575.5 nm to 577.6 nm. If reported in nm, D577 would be 576.718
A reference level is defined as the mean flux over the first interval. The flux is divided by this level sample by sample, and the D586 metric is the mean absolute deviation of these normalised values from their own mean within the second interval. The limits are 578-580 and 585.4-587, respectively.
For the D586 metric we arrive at 0.027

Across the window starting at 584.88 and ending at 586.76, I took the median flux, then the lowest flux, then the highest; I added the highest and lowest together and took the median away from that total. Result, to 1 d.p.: 13.4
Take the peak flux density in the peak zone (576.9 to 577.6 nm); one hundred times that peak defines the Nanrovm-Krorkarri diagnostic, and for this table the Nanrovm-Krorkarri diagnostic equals 1453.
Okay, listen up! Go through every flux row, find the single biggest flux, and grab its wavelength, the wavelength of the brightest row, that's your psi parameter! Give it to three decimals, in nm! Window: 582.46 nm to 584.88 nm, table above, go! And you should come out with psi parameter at 583.396 nm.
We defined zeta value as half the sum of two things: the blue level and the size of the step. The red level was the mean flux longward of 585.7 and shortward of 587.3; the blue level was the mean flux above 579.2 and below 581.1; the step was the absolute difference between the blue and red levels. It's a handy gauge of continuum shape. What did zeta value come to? 7.04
